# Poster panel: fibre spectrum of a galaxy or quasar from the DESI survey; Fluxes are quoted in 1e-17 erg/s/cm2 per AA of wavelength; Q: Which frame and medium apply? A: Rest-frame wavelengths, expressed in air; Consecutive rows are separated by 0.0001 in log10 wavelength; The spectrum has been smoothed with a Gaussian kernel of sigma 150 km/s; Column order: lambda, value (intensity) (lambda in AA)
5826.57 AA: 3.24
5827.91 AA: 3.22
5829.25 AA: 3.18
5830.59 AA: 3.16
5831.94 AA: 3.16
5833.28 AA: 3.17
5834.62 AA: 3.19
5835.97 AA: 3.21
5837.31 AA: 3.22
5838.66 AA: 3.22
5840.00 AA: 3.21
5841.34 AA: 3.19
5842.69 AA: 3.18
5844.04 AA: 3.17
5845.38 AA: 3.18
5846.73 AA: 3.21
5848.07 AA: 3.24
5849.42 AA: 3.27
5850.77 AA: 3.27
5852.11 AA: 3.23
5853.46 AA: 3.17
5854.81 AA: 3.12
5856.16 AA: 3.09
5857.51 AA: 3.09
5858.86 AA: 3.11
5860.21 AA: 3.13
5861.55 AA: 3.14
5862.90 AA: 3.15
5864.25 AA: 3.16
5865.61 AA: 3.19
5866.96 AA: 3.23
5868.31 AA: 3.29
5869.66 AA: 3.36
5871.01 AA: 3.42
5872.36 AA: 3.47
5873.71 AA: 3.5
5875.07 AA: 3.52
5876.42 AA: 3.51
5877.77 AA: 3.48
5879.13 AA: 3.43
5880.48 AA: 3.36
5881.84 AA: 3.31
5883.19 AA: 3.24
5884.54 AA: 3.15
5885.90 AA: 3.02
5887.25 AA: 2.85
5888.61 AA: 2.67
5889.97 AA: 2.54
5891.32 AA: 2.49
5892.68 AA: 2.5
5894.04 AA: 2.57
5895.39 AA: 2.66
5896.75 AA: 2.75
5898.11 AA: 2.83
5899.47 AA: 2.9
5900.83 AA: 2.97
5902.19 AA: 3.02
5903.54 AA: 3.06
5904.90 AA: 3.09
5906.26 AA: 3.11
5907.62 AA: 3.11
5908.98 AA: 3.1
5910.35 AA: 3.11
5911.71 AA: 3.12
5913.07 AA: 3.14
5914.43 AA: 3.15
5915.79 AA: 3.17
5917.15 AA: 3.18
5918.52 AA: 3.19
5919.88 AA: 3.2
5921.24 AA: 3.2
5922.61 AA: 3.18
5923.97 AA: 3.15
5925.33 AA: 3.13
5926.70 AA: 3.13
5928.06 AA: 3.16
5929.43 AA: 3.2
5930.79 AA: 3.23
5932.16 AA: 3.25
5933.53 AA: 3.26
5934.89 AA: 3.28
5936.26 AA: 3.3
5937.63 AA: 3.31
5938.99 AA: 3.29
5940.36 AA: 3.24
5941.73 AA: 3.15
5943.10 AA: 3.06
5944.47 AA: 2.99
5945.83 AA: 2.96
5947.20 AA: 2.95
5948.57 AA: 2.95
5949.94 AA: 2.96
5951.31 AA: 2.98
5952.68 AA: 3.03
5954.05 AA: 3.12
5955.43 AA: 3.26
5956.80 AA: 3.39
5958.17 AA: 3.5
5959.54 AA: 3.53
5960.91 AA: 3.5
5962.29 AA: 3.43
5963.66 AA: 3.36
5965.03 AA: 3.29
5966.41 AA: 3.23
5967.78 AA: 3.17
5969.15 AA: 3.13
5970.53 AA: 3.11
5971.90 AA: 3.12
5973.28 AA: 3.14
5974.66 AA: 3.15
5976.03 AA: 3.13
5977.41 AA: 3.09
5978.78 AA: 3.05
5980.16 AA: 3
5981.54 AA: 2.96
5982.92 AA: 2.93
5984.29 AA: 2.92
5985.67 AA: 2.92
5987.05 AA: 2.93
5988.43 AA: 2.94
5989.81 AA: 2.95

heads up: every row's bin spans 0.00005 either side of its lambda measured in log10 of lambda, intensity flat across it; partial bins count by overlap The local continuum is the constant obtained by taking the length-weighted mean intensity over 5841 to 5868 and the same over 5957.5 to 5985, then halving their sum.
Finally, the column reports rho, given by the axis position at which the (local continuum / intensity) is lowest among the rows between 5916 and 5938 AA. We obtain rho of 5937.63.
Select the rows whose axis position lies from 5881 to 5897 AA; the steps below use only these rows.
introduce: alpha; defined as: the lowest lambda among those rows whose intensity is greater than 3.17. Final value 5881.84 AA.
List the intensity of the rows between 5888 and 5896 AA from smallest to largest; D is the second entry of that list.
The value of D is 2.5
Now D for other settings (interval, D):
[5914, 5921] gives 3.17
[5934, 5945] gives 3.06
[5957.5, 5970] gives 3.17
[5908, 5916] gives 3.11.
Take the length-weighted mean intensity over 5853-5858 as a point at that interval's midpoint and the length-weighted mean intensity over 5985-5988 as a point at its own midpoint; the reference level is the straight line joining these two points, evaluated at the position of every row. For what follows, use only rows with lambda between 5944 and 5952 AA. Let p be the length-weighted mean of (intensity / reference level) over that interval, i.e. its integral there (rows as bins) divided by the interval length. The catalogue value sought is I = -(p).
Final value -0.996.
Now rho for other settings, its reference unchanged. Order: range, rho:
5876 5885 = 5876.42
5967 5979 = 5967.78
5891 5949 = 5937.63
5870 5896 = 5875.07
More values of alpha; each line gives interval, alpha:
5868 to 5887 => 5868.31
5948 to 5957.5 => 5955.43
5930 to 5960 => 5930.79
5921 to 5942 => 5921.24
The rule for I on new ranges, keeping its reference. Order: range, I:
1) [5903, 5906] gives -1.012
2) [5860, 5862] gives -1.015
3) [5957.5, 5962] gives -1.182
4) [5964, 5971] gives -1.083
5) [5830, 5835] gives -1.007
